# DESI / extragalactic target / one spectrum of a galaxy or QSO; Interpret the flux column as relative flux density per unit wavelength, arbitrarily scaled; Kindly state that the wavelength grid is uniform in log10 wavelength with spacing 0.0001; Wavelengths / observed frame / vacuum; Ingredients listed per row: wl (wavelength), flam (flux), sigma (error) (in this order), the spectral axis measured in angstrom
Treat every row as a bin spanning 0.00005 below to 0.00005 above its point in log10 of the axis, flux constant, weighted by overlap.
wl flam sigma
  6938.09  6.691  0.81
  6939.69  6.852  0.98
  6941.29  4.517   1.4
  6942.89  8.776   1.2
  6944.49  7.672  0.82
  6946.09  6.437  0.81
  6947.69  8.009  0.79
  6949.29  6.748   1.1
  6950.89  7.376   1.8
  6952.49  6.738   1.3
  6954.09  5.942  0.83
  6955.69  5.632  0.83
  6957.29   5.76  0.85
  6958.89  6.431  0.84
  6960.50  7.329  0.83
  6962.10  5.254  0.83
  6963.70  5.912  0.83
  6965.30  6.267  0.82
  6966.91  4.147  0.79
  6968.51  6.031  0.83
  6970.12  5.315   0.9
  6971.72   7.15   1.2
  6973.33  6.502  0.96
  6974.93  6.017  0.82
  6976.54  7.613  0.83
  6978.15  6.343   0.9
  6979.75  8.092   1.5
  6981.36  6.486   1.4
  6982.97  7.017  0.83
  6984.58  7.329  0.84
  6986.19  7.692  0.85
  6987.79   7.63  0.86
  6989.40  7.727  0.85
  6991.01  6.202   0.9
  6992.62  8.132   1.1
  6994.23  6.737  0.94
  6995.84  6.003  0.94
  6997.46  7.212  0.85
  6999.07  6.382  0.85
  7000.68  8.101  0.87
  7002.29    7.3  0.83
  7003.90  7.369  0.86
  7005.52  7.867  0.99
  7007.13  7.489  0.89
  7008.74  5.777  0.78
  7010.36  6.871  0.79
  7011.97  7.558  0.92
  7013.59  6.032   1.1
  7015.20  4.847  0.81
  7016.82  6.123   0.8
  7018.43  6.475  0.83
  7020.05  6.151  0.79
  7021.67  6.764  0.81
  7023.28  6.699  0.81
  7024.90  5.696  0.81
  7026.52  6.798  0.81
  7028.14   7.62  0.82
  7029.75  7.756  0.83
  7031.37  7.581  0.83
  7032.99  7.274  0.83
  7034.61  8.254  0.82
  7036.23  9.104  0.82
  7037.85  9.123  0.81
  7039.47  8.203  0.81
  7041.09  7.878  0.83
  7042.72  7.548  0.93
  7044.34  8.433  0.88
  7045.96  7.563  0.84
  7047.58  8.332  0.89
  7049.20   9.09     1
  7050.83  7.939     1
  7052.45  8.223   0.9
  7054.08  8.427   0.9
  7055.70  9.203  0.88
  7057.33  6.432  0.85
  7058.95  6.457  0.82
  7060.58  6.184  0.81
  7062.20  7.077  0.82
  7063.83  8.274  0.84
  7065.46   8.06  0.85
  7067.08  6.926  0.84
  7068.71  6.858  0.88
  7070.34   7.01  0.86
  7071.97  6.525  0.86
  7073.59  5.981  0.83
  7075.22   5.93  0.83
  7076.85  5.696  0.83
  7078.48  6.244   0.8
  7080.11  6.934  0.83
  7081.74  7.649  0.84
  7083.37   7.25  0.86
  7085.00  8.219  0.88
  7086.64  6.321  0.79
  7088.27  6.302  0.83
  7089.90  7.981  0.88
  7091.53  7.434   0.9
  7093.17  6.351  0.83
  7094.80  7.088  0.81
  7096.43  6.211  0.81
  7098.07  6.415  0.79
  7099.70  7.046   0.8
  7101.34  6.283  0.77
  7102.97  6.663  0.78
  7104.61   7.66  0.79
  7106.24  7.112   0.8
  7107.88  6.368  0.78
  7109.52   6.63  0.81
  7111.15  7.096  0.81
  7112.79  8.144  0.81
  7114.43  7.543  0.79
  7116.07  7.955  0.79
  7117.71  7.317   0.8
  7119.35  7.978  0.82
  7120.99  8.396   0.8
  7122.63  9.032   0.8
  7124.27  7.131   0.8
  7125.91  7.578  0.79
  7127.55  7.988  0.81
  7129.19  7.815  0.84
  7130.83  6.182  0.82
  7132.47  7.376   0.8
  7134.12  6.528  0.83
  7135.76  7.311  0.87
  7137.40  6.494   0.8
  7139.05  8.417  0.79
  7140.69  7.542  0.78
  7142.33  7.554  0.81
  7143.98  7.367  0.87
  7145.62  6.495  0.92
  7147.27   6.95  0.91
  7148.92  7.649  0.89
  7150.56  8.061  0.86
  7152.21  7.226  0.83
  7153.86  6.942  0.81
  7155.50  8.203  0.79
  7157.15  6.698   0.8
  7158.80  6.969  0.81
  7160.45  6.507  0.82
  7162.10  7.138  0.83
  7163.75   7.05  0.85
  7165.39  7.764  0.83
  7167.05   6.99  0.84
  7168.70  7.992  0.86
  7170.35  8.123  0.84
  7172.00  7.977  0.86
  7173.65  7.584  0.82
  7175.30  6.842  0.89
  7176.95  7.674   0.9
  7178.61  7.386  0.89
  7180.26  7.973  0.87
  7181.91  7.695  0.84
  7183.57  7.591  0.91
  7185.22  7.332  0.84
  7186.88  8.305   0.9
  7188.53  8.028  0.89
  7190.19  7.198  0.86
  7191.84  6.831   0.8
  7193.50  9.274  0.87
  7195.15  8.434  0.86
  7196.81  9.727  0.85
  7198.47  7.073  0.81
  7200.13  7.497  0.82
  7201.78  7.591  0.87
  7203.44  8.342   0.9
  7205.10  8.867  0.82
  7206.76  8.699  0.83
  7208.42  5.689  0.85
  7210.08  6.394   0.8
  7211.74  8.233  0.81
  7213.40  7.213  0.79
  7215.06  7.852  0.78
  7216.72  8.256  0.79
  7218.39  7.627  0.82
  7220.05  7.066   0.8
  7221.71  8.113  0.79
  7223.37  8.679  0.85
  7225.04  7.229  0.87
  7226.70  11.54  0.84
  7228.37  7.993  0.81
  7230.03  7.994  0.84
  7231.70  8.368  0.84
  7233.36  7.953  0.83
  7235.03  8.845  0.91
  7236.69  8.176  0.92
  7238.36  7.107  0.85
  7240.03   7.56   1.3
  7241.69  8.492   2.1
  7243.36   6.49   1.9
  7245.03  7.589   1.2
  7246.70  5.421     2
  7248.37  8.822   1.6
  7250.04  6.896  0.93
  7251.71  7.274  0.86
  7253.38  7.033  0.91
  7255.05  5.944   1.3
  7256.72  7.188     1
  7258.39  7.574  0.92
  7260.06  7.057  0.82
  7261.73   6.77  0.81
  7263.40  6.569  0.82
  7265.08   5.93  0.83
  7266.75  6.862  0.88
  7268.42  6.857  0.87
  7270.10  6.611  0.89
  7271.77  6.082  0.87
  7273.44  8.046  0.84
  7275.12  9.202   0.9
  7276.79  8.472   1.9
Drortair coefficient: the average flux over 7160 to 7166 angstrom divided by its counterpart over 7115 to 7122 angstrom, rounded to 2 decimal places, 0.90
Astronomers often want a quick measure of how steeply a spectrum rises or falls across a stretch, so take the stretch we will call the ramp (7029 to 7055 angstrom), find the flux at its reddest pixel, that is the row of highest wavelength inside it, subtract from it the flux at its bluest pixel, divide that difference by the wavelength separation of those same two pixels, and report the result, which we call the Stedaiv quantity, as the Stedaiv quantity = 0.03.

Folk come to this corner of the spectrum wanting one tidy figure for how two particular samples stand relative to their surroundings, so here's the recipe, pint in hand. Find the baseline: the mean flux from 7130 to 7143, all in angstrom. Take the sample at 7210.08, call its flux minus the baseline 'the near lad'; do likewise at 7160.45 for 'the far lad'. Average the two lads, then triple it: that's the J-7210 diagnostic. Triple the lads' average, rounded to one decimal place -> -2.2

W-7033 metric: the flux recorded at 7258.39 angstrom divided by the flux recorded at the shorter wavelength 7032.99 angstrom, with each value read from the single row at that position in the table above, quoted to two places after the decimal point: 1.04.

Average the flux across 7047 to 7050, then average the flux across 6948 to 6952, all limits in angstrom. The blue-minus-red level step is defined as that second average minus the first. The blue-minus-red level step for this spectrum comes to -1.6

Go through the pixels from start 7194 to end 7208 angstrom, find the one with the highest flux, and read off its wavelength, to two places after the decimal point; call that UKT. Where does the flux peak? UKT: 7196.81 angstrom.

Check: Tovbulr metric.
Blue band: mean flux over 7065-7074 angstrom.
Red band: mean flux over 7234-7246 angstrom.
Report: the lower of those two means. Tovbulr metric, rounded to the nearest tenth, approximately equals 6.9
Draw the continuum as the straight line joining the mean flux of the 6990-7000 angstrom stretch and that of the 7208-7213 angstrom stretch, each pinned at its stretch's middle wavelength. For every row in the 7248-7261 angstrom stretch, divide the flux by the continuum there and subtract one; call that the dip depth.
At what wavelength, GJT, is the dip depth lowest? 7255.05 angstrom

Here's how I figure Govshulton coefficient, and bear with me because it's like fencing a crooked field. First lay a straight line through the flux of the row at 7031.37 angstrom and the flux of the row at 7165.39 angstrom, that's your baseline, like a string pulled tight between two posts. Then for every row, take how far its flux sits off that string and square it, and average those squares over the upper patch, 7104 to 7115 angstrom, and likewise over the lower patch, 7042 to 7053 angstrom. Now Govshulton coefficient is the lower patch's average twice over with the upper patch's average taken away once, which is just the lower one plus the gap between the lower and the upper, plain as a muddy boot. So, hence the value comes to 0.58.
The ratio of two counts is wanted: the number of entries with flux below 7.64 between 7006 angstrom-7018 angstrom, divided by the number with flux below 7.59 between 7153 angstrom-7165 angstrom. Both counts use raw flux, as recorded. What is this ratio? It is 1.2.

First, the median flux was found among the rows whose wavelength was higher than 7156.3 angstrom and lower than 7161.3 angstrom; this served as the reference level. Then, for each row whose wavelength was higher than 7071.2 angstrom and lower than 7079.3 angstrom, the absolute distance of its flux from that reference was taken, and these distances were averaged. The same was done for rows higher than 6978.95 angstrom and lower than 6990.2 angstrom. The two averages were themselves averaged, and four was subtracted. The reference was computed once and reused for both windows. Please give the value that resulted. -3.3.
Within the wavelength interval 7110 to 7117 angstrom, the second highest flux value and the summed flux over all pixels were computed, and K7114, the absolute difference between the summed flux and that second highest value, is 22.8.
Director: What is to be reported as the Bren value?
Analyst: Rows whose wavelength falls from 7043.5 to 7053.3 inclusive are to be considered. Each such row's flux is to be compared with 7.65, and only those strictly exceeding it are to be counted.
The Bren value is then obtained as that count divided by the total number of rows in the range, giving 0.83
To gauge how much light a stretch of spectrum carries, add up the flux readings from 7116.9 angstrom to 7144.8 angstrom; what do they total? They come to 128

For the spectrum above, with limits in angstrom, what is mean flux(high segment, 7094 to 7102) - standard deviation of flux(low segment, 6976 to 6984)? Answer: 5.9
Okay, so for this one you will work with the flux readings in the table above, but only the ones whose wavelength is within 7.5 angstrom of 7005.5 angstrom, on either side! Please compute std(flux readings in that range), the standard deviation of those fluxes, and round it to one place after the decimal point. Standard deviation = 0.7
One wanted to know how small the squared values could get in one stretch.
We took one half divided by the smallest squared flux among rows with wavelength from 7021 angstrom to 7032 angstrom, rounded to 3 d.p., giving 0.015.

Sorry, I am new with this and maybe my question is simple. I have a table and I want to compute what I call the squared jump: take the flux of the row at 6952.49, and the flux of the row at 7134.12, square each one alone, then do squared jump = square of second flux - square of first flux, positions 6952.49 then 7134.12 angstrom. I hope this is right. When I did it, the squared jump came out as -3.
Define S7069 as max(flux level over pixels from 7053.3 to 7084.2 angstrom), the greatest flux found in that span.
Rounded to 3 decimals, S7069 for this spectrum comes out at 9.203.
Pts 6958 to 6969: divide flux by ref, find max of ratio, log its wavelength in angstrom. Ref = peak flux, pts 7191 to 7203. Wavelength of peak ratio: 6960.50 angstrom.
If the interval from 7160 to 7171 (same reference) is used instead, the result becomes 7170.35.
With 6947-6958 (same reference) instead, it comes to 6947.69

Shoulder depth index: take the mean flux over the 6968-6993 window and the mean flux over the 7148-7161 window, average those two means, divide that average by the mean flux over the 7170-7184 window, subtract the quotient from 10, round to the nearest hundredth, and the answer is 9.07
